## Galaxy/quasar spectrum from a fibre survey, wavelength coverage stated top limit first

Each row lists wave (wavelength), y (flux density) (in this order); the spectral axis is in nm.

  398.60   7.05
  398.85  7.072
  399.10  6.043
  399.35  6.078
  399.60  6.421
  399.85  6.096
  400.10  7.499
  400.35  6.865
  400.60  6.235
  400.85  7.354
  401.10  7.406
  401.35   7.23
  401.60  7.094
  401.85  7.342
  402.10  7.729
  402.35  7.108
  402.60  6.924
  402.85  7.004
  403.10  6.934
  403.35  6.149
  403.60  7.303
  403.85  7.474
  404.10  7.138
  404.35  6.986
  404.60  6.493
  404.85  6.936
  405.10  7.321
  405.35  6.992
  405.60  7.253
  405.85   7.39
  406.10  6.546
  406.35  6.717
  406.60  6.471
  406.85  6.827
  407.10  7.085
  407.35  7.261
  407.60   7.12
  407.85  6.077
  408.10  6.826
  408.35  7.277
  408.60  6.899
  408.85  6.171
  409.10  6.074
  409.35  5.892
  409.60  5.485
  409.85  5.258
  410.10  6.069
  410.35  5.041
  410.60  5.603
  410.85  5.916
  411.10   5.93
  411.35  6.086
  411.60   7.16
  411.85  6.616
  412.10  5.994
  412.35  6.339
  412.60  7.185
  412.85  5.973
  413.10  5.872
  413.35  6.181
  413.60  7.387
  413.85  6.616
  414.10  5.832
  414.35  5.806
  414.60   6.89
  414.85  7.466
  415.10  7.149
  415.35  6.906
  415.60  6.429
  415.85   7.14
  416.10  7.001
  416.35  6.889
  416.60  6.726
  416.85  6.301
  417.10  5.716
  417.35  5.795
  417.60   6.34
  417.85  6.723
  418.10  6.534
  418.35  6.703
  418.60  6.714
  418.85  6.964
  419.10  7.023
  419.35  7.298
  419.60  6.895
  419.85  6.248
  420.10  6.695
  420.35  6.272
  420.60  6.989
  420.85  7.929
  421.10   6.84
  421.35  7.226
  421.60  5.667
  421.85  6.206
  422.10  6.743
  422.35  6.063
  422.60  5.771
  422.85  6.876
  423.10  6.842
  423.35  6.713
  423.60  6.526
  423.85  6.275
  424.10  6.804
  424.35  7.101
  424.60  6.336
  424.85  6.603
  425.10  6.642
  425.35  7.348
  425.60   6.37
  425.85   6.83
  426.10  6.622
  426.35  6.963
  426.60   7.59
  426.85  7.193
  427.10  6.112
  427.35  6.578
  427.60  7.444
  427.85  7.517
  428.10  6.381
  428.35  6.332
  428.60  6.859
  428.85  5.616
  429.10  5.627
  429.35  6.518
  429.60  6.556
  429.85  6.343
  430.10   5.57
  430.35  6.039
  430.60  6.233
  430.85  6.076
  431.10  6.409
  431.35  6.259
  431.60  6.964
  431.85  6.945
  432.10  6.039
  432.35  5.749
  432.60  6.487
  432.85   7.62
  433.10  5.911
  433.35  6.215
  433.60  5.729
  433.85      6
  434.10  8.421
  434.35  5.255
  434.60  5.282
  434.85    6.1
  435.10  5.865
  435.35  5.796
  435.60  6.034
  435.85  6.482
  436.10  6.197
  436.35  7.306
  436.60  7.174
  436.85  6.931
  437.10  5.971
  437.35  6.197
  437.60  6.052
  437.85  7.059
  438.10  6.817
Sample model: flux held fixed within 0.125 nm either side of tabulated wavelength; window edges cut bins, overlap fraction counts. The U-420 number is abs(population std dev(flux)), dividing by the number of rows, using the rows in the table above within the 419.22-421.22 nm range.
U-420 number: 0.51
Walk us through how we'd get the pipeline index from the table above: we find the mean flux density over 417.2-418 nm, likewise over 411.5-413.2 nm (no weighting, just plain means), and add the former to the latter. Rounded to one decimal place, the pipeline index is 12.7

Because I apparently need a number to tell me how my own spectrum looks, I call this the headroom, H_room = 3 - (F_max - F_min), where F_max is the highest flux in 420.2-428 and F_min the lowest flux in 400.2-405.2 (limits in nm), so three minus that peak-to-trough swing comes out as 1.2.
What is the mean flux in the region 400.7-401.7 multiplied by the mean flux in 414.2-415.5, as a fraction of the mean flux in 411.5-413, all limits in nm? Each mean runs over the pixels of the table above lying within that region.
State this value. 7.6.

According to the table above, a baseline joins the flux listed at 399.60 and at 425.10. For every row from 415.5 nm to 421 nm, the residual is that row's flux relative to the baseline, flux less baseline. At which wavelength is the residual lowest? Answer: 417.10 nm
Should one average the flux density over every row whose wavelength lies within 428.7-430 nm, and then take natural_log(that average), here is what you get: 1.81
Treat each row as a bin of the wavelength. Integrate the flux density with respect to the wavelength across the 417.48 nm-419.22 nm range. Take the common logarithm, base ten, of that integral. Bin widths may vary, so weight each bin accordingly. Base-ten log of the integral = 1.1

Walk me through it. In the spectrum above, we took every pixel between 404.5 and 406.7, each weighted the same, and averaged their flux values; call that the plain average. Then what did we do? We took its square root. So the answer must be 2.63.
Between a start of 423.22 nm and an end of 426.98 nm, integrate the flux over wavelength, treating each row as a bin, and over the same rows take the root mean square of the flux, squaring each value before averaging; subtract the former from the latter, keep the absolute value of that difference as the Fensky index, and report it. 18.7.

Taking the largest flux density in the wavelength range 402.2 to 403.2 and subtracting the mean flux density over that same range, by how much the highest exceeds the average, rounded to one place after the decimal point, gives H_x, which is 0.1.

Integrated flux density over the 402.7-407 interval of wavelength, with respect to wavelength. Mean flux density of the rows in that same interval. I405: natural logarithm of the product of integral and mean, 5.3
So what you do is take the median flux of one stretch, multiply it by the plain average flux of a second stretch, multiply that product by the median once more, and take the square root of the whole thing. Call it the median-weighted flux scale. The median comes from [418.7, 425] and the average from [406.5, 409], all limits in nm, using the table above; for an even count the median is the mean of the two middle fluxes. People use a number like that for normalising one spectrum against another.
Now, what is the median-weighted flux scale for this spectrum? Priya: 17.6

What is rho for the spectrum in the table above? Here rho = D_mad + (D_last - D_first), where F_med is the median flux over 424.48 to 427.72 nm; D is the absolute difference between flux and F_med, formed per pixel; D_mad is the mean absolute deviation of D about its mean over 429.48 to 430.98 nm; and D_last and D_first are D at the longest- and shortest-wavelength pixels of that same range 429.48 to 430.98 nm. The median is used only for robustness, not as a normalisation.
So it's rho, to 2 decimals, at 0.72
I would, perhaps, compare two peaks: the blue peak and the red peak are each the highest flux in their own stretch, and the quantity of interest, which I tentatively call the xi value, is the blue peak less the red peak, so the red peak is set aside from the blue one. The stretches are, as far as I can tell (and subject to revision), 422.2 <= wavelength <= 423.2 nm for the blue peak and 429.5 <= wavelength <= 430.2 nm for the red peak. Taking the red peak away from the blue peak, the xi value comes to 0.3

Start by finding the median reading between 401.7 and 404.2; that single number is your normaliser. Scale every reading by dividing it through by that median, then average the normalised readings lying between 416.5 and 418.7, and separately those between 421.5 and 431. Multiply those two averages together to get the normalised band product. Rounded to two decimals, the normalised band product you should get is 0.82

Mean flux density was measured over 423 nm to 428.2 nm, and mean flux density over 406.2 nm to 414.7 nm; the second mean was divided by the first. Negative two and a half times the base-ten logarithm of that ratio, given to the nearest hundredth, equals 0.07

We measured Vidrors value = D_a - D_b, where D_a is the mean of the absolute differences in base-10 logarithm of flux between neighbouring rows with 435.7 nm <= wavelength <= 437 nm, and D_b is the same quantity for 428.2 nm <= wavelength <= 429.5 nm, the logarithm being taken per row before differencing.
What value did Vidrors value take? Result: -0.018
